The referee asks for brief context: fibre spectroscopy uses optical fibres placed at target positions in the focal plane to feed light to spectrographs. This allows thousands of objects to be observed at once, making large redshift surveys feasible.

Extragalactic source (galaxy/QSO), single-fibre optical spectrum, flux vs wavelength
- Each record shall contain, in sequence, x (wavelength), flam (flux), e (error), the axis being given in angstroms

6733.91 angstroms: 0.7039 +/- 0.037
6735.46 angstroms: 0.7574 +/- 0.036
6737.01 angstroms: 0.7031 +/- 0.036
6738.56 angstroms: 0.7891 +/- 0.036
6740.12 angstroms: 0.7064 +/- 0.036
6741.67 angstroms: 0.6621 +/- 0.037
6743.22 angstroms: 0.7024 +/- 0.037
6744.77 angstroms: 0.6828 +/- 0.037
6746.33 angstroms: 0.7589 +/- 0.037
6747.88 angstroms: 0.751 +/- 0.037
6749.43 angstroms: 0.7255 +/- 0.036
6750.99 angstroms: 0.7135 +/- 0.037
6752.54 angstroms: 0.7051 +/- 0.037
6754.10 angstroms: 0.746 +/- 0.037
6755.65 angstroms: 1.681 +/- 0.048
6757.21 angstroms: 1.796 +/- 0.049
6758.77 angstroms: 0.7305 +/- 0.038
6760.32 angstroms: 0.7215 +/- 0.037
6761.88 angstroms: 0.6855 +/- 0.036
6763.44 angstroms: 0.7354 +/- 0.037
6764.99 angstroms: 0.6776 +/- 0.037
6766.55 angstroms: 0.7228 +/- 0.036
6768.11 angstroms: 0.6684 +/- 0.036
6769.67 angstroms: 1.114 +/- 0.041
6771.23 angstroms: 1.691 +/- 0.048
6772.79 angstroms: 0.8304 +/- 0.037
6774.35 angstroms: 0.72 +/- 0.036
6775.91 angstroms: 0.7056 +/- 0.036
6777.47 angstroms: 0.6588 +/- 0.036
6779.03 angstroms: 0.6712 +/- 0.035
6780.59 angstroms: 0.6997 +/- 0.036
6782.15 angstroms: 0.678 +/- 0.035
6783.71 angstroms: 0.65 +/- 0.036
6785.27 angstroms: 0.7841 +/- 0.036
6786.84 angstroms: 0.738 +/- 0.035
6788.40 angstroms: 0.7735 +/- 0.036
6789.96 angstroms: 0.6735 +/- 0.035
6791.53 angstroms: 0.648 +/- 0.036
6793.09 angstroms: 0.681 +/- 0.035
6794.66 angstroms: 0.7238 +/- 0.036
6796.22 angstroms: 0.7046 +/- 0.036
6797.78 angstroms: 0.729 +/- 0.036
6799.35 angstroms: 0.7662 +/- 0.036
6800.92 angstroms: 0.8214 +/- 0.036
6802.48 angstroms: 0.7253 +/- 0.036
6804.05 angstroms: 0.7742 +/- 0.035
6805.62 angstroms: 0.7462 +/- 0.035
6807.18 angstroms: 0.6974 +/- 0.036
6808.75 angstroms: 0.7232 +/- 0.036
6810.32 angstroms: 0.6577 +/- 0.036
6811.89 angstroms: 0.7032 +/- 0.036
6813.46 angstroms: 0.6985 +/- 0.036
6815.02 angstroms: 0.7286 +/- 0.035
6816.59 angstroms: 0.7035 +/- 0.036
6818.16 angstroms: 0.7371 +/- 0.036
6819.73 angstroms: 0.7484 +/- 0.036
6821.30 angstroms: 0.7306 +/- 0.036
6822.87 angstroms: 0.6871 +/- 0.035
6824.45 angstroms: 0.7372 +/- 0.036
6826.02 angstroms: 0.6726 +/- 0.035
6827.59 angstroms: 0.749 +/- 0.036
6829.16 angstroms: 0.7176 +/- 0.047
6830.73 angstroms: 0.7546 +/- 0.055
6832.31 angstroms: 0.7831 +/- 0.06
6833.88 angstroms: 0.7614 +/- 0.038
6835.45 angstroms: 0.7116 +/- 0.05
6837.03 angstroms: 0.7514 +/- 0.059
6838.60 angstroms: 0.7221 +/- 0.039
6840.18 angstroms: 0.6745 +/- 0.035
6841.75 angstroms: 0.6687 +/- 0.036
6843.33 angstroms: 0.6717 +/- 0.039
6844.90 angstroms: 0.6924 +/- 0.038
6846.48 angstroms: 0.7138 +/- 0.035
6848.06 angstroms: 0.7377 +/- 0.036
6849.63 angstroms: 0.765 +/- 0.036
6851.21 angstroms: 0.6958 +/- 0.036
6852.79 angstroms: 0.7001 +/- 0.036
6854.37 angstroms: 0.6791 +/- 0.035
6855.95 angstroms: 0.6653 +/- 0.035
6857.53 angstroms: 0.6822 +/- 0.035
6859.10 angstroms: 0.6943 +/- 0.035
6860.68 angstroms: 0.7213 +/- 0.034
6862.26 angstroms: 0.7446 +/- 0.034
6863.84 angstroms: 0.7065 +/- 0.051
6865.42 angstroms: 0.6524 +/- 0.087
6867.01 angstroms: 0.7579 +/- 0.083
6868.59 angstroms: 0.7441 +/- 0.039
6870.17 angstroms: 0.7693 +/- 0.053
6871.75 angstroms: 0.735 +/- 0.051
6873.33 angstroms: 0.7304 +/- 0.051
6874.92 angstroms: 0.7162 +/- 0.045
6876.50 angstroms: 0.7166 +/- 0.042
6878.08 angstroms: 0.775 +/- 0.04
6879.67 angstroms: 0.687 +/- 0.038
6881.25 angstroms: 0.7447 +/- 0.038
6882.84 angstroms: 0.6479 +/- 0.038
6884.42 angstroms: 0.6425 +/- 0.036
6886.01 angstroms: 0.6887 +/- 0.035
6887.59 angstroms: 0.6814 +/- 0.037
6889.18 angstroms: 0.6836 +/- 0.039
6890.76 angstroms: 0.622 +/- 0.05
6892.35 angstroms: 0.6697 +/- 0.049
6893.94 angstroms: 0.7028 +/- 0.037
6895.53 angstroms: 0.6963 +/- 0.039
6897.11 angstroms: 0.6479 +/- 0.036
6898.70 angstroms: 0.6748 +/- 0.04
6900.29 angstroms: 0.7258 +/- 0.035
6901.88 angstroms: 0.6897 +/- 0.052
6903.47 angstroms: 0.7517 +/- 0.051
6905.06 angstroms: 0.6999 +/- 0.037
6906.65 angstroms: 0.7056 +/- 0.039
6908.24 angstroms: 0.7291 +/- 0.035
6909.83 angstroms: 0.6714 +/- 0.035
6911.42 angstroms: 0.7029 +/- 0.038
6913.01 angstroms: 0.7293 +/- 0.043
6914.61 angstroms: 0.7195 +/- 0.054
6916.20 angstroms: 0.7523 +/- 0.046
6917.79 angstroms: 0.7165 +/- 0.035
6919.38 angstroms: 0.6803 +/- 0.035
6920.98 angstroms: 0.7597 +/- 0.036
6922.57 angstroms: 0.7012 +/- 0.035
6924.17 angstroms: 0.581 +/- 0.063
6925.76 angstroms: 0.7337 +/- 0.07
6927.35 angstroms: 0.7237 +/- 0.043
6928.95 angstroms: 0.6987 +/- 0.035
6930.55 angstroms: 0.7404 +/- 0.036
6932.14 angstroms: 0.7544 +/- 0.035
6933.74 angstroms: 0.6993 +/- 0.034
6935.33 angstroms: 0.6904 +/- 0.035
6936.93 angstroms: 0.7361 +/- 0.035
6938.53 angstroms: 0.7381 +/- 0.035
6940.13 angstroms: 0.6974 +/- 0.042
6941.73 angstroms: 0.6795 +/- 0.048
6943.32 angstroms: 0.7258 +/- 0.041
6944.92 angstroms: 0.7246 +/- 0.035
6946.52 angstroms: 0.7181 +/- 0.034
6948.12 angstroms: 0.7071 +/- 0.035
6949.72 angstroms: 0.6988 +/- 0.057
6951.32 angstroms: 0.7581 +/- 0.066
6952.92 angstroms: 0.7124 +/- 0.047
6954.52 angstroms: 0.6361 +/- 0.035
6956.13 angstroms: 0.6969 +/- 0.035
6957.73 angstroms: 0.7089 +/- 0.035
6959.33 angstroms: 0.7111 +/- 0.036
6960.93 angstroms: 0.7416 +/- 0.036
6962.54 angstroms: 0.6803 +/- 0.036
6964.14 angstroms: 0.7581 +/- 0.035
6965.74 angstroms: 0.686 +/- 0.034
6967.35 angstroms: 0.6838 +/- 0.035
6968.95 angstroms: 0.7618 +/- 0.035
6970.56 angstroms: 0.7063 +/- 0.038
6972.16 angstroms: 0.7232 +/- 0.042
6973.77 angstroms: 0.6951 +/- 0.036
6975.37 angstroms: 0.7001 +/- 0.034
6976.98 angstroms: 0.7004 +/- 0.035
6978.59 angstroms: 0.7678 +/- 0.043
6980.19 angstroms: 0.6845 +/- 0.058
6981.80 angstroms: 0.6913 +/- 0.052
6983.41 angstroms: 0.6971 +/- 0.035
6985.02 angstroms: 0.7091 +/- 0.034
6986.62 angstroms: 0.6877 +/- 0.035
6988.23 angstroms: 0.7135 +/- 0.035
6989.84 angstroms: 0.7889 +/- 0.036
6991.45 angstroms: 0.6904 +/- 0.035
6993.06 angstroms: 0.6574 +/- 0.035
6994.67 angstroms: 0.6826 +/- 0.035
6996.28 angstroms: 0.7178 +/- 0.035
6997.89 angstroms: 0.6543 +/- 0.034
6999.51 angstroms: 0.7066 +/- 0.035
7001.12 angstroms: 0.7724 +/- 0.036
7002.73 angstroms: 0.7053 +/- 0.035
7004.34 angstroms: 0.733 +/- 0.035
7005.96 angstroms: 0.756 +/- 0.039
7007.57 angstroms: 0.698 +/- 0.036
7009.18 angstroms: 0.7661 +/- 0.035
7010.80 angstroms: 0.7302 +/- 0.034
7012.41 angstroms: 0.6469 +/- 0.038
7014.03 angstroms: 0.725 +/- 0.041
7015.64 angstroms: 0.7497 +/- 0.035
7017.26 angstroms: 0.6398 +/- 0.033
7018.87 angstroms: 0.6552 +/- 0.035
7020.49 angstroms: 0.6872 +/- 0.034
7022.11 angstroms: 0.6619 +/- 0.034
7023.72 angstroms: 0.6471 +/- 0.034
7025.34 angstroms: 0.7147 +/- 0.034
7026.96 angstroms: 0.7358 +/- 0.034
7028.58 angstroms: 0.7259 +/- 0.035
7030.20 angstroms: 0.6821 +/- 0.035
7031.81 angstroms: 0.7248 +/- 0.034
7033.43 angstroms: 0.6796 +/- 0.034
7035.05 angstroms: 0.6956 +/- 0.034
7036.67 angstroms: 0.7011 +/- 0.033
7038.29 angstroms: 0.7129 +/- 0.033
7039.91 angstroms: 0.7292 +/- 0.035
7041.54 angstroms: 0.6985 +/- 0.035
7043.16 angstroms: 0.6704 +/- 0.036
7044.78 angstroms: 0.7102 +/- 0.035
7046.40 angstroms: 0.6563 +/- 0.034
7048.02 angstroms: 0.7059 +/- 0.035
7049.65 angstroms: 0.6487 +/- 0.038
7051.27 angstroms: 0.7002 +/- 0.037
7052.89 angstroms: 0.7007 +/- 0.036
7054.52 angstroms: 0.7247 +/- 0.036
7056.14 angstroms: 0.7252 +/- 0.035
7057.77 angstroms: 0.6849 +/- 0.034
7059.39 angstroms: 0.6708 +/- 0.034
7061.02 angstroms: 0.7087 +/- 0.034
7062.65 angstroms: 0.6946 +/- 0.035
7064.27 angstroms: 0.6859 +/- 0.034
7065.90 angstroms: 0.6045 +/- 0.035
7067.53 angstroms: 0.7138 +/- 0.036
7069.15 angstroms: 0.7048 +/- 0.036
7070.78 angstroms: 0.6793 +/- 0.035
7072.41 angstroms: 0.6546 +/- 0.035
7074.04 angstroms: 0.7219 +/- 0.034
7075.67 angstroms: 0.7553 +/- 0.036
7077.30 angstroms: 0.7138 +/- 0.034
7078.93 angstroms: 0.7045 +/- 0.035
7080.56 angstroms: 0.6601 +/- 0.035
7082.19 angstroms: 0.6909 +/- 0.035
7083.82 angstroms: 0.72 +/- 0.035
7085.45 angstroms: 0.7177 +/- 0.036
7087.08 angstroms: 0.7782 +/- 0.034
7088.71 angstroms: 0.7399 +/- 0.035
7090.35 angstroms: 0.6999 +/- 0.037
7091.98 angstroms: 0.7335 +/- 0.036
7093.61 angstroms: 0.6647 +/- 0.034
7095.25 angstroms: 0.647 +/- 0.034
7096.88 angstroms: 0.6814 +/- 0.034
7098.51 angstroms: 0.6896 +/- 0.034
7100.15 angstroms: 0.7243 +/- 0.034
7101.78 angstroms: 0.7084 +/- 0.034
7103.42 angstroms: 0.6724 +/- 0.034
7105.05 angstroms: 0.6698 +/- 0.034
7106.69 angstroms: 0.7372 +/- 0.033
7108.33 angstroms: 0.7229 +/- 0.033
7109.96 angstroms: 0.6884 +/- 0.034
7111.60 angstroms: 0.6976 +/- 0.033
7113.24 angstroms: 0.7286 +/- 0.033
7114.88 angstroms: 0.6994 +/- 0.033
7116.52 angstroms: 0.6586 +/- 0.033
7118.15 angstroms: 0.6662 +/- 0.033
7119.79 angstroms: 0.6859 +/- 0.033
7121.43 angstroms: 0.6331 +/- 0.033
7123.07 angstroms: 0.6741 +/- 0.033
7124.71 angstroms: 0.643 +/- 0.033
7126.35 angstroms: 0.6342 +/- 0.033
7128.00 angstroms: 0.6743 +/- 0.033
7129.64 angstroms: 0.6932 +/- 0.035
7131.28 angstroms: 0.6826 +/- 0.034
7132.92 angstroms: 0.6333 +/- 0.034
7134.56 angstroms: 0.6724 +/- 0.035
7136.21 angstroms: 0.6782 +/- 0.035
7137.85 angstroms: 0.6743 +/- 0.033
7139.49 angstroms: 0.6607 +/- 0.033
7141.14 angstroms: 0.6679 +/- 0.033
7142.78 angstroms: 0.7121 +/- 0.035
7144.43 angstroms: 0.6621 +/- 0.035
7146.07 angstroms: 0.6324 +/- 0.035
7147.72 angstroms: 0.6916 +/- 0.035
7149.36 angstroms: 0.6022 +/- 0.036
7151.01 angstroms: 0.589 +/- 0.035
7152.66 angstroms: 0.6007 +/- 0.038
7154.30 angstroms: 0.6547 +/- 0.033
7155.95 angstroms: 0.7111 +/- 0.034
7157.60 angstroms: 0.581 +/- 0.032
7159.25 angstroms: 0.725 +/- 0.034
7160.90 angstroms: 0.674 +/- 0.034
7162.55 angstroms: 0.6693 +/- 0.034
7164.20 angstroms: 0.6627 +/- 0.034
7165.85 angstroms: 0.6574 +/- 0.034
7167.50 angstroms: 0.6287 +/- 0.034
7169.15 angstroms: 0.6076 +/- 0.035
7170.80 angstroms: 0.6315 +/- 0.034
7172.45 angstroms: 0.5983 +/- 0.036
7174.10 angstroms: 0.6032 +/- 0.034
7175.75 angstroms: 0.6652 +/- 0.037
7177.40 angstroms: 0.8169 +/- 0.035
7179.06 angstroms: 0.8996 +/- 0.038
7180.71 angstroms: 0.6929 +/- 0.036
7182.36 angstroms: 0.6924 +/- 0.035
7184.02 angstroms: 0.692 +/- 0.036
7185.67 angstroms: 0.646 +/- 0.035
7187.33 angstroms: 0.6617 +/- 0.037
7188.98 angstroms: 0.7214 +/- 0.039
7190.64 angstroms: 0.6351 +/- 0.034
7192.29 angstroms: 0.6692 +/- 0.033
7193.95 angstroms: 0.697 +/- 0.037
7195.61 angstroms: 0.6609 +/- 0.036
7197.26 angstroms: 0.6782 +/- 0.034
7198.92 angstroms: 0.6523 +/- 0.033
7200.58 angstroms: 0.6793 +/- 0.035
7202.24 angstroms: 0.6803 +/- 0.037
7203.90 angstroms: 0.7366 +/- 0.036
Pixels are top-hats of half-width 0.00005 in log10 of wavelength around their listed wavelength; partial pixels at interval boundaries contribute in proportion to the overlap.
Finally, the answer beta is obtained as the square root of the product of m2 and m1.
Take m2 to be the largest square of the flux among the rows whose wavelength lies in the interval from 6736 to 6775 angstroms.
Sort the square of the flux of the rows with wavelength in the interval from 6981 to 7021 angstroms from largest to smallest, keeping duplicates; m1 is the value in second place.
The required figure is 1.39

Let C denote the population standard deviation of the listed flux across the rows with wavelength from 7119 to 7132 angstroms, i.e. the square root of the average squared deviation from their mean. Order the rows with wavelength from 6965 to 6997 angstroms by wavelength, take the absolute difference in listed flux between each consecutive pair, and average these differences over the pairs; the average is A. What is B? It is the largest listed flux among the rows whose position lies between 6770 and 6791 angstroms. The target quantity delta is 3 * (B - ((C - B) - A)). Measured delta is 10.2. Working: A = 0.036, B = 1.691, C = 0.023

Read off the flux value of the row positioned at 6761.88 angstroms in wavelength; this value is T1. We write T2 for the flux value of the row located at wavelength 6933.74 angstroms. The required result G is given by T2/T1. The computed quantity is 1.02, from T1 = 0.6855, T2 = 0.6993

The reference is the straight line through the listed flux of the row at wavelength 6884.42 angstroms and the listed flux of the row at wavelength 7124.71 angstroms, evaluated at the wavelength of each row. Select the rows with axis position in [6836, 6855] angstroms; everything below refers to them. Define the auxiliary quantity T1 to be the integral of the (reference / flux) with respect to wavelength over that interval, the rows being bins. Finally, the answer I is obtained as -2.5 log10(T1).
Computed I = -3.10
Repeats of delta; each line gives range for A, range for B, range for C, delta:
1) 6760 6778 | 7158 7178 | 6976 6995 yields 5.4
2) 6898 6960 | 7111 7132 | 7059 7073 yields 4.4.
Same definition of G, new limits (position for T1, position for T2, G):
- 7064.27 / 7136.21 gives 0.99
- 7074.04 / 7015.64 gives 1.04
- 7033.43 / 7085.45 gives 1.06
